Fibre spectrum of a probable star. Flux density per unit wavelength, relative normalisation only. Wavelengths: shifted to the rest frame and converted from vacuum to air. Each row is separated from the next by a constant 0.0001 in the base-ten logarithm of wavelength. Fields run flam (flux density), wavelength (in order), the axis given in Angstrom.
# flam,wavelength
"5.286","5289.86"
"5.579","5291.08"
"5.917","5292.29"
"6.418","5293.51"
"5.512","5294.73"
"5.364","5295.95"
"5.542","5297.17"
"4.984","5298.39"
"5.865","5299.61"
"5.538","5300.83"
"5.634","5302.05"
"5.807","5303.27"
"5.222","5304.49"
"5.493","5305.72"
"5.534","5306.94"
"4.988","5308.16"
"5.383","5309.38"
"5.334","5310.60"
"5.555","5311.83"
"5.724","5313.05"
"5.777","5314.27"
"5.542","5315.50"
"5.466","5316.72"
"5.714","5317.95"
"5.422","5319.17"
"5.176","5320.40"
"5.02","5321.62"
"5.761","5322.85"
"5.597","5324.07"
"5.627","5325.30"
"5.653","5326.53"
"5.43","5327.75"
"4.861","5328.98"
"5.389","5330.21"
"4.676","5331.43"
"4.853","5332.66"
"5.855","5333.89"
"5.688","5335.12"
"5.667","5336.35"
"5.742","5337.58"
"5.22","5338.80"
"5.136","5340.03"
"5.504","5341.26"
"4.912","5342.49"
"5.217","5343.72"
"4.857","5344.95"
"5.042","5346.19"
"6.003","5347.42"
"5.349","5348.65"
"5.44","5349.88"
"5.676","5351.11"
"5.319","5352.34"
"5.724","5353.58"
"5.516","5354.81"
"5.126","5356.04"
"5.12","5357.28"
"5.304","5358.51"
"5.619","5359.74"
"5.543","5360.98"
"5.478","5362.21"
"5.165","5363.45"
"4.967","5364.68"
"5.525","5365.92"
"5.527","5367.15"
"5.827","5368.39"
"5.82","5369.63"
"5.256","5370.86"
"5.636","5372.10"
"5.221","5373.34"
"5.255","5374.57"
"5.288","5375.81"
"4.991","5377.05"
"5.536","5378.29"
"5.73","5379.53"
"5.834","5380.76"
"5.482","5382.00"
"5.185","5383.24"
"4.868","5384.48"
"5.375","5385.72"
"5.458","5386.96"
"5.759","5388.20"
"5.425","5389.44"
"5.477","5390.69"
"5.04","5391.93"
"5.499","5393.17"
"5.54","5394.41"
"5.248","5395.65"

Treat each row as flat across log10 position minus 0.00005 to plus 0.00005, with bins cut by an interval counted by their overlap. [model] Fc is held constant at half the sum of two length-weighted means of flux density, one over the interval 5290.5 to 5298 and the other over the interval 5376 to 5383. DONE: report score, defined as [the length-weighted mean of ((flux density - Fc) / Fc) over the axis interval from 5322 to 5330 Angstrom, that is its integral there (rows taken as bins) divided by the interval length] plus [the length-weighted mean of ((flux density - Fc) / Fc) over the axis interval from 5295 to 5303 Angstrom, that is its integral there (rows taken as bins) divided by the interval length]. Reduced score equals -0.04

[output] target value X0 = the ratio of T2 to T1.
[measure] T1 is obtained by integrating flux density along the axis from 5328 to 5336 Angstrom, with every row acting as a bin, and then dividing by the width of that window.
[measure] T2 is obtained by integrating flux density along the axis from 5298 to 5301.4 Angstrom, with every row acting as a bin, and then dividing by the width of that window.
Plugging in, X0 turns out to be 1.05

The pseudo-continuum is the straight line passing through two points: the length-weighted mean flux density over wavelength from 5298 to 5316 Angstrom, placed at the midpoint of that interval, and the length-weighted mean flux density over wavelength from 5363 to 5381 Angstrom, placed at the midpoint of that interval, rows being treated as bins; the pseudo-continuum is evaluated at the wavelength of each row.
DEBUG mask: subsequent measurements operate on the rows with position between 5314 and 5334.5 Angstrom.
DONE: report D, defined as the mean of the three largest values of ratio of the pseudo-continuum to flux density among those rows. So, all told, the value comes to 1.14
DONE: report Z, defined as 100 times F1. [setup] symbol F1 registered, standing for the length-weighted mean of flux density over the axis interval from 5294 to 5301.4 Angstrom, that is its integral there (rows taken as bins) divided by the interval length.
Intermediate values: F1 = 5.48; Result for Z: 548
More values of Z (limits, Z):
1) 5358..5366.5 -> 537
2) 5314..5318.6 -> 561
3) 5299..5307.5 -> 558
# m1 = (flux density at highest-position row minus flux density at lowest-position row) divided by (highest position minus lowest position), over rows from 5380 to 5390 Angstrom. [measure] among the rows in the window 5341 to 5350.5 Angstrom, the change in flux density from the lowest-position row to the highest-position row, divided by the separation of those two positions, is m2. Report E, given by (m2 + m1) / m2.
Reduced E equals 7.3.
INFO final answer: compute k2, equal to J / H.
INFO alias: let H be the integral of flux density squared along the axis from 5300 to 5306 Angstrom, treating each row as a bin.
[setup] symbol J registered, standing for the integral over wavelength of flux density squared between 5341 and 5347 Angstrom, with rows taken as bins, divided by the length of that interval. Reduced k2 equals 0.141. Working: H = 185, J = 26.2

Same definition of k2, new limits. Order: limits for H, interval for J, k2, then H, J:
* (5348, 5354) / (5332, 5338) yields 0.170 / 181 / 30.9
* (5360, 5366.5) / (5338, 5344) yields 0.146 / 186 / 27.3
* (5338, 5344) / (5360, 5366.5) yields 0.175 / 164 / 28.7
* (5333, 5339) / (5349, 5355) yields 0.161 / 190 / 30.6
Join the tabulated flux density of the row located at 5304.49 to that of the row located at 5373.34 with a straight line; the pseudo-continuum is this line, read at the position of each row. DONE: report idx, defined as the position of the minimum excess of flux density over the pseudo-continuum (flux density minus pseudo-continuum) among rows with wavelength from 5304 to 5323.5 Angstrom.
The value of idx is 5308.16 Angstrom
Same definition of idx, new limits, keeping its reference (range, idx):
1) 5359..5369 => 5364.68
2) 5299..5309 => 5308.16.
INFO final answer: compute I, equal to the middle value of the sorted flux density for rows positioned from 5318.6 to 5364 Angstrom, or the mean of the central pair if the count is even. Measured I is 5.42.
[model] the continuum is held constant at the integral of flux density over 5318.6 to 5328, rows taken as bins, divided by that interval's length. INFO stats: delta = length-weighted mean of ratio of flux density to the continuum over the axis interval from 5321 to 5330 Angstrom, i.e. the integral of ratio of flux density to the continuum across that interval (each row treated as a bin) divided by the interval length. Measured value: 0.99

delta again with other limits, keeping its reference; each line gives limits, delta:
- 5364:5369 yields 1.00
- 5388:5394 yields 0.99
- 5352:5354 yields 1.01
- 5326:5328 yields 1.02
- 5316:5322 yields 0.98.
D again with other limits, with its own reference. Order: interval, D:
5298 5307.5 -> 1.05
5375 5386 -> 1.08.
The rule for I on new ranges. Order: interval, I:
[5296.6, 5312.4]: 5.53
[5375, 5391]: 5.46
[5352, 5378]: 5.32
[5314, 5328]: 5.57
